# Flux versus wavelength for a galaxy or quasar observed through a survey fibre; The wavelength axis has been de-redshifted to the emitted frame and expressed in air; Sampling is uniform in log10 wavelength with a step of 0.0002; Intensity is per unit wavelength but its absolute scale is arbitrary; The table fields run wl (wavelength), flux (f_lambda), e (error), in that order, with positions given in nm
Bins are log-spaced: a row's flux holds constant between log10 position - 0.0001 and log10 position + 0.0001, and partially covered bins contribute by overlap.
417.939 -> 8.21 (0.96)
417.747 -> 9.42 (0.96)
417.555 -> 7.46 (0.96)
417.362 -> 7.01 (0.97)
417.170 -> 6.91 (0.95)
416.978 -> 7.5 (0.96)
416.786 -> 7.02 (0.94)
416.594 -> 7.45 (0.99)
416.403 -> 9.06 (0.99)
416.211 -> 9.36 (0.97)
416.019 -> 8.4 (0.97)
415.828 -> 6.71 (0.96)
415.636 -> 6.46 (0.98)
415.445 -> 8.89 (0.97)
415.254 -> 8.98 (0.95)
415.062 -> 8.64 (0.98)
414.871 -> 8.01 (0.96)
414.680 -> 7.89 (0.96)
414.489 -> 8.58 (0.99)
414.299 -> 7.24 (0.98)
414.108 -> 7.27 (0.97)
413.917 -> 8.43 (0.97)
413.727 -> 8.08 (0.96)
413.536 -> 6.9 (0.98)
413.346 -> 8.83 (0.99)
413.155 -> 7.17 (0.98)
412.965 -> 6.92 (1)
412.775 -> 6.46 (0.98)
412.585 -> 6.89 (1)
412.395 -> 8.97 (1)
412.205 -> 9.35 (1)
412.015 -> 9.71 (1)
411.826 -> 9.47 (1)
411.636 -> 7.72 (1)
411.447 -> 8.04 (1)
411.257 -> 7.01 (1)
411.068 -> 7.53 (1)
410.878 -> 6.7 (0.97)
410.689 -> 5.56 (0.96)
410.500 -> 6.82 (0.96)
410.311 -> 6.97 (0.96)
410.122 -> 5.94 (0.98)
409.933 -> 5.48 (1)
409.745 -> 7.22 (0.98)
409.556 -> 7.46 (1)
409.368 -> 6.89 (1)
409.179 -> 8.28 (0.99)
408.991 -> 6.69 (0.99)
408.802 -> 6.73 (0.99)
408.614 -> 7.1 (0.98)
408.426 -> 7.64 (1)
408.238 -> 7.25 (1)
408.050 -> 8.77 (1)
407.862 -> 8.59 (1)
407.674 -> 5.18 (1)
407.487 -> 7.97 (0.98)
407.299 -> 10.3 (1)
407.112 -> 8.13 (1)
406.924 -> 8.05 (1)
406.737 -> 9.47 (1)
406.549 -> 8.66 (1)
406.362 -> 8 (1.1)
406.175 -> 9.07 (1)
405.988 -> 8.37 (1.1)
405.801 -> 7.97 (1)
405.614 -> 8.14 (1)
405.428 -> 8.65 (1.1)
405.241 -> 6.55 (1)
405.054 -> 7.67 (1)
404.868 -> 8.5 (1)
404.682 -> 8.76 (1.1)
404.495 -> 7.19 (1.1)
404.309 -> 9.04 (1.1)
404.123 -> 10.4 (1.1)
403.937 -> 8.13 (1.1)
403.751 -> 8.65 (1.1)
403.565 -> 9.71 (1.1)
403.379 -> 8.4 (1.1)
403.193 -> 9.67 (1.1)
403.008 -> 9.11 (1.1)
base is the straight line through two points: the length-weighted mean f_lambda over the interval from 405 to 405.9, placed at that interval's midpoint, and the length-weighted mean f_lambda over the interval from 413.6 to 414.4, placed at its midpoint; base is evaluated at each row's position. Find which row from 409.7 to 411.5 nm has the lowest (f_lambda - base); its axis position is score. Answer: 409.933 nm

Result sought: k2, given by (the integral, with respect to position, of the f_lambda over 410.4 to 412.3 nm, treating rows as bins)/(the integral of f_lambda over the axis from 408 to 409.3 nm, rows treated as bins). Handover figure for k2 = 1.5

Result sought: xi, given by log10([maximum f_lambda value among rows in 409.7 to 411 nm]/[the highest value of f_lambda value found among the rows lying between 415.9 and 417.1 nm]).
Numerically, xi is -0.11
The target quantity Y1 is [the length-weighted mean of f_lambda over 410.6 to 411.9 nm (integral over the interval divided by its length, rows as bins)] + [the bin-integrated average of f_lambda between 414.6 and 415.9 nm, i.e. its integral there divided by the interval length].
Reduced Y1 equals 15.4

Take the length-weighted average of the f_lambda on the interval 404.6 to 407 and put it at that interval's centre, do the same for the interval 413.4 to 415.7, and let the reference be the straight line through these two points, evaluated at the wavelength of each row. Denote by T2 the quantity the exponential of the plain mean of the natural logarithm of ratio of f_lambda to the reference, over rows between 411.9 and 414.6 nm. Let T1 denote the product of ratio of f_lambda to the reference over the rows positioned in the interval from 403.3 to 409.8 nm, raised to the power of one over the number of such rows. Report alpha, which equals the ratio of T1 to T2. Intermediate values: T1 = 0.97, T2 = 0.977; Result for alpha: 0.99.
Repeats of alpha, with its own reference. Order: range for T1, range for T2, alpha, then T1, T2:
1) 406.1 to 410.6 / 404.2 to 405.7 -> 0.95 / 0.92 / 0.963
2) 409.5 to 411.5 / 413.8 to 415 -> 0.84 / 0.83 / 0.987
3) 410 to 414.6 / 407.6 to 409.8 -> 1.05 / 0.93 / 0.885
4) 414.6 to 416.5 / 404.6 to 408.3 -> 1.05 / 1.03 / 0.982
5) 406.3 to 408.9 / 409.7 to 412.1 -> 1.09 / 0.96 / 0.880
